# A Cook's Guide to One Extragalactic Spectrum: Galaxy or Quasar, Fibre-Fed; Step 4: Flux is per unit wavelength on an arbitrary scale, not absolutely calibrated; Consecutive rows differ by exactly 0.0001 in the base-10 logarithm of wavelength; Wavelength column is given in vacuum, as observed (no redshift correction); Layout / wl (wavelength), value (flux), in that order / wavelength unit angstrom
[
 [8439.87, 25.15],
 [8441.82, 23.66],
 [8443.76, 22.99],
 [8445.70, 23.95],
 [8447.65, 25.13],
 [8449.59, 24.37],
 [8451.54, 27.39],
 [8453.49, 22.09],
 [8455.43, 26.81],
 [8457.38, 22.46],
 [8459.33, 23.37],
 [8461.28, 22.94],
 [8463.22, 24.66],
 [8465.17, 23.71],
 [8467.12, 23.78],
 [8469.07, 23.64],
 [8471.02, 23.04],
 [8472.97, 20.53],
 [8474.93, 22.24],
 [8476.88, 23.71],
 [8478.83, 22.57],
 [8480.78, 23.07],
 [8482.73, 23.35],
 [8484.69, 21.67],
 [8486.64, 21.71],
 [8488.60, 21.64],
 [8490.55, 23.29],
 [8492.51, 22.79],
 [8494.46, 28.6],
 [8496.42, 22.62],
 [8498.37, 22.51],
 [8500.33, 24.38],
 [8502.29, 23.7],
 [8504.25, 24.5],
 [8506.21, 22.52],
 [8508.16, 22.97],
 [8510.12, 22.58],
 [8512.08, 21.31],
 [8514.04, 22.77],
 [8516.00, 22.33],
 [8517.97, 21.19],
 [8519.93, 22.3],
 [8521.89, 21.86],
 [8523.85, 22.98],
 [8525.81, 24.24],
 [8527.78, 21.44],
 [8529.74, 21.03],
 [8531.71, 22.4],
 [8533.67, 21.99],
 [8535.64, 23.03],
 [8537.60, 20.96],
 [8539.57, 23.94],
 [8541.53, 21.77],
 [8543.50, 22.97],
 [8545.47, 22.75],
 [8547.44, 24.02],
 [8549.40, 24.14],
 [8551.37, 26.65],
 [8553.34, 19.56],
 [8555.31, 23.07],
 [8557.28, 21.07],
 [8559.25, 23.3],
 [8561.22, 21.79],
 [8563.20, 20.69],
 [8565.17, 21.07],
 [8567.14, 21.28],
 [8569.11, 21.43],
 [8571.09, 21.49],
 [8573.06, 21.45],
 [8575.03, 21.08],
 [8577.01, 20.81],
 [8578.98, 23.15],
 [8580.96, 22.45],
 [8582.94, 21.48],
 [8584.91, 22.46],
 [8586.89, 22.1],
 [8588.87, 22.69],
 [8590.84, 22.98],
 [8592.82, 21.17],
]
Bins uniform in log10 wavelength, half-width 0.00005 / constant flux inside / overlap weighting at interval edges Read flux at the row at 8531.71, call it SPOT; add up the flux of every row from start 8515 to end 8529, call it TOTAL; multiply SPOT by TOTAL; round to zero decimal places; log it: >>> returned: 3502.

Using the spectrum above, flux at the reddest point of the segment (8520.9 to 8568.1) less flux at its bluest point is -0.6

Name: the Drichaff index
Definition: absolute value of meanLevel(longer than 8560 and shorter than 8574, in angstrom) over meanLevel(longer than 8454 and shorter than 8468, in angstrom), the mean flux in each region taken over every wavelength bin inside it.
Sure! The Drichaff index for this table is 0.89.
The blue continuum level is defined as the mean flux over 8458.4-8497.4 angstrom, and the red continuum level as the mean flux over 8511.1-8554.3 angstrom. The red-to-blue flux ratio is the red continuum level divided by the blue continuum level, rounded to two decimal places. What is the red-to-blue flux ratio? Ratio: 0.97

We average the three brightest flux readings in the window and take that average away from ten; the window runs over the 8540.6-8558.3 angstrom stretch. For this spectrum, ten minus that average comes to -14.9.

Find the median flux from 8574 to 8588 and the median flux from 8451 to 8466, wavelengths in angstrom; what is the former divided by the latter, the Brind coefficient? 0.94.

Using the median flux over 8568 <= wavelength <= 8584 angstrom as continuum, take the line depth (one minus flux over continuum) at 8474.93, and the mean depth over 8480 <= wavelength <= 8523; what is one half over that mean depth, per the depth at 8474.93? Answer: 208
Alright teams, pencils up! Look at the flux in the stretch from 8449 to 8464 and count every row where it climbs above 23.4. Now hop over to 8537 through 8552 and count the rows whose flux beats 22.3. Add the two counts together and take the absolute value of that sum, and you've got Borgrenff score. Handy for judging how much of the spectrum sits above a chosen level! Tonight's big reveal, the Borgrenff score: 10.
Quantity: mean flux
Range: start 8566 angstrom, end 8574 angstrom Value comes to 21.4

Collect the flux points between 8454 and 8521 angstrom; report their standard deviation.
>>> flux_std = 1.5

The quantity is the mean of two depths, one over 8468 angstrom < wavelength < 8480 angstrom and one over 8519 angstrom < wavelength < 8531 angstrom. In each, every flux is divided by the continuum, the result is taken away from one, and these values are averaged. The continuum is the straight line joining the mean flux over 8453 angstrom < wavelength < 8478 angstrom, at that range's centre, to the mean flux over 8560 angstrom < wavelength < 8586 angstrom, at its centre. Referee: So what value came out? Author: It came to 0.013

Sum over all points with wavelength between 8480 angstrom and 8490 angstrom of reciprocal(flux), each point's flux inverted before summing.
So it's 0.225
